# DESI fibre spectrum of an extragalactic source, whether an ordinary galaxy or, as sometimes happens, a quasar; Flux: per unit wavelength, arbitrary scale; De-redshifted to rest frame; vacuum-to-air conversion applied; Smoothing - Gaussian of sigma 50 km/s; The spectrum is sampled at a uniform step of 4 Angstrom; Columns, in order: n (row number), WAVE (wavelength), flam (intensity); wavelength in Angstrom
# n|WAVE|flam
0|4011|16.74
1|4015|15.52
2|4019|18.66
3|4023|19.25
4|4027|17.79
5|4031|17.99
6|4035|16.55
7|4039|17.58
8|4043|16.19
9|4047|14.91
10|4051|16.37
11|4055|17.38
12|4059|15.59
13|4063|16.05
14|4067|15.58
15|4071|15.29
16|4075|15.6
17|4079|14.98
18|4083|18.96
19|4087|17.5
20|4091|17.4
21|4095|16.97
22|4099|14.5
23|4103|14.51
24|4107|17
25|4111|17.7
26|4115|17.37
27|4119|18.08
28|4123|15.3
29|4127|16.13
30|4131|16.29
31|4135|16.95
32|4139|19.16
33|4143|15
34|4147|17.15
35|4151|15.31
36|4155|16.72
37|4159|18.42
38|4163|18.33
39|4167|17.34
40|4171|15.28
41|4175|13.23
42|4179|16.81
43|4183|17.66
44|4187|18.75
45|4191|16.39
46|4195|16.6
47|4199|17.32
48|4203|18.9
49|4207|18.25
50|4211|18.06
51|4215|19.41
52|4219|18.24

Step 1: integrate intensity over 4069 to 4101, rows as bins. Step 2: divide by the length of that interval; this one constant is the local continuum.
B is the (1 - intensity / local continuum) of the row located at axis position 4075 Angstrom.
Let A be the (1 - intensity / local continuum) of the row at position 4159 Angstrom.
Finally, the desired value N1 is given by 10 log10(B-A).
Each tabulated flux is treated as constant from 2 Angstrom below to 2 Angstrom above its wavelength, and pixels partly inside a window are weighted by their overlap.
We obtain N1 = -8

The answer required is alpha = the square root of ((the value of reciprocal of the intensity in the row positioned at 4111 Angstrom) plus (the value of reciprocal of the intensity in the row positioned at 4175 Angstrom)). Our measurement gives 0.363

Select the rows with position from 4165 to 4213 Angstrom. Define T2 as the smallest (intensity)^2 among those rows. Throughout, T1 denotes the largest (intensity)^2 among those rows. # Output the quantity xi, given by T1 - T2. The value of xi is 182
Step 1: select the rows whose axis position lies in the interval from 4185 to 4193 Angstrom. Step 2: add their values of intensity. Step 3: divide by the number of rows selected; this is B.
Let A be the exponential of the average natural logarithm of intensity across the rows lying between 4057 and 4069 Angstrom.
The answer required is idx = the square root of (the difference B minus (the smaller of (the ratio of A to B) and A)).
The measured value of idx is 4.08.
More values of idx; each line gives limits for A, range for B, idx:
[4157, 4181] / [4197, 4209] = 4.15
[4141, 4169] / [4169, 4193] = 3.91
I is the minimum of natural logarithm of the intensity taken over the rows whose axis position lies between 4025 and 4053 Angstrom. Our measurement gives 2.70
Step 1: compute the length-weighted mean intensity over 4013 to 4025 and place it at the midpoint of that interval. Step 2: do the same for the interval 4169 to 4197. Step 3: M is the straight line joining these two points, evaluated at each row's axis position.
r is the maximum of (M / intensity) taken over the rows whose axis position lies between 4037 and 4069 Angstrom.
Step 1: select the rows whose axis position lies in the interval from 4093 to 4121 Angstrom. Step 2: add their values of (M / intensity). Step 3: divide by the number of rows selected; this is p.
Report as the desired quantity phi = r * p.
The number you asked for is 1.22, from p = 1.035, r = 1.18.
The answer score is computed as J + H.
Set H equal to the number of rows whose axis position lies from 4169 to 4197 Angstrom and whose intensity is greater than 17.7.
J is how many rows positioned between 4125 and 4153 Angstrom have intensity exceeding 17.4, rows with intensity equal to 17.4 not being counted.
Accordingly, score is 2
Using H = 1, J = 1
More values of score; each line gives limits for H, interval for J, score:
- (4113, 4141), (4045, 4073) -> 2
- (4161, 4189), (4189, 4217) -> 6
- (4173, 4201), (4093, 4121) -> 3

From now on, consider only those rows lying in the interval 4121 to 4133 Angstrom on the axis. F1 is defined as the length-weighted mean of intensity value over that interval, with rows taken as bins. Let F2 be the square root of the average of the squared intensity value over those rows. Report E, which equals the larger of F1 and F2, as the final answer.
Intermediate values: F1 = 15.9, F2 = 15.9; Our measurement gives 15.9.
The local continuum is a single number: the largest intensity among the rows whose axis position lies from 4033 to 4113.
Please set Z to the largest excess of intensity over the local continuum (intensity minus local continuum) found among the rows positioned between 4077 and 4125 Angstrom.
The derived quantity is 0.0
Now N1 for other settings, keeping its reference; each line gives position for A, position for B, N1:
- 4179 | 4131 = -15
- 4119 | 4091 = -14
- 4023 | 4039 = -10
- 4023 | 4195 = -8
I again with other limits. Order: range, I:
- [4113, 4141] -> 2.73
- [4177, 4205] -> 2.80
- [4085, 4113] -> 2.67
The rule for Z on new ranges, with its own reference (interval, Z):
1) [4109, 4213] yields 0.2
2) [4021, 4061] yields 0.3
